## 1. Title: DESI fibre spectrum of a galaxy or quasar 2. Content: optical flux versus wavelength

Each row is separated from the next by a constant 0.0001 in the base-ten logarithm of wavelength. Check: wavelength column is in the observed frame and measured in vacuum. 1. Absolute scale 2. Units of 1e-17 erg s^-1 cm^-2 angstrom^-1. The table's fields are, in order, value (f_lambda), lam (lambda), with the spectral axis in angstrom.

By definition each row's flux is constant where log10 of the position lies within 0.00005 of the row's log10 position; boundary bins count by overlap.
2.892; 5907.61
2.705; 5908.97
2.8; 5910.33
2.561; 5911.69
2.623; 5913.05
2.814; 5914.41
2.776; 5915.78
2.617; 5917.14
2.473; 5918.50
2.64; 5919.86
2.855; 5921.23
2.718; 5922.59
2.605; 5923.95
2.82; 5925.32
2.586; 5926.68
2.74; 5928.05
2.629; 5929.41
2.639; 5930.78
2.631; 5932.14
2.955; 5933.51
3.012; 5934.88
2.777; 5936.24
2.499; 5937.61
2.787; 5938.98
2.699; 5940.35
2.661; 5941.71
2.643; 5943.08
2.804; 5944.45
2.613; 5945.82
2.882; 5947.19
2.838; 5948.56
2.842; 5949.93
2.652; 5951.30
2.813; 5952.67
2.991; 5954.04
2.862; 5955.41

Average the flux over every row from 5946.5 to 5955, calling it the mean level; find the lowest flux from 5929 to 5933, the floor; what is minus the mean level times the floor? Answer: -7.46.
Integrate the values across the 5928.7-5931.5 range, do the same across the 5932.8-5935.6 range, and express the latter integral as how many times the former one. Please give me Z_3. 1.13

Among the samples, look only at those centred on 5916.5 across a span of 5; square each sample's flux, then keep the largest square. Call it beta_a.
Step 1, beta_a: 7.9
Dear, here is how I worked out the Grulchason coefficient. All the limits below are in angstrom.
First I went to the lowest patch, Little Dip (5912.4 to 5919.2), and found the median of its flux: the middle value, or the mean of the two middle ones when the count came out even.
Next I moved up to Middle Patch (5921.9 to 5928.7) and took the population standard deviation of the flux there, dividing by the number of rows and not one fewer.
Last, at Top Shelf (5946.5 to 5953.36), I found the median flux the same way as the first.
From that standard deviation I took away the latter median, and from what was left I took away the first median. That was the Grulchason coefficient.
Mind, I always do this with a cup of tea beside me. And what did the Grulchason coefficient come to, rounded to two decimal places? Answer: -5.37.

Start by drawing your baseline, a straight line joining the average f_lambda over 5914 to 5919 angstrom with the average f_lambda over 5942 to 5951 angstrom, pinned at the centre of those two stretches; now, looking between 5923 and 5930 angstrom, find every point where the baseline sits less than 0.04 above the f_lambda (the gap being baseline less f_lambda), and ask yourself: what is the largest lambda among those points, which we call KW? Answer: 5928.05 angstrom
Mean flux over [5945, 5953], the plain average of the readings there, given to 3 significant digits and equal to 2.77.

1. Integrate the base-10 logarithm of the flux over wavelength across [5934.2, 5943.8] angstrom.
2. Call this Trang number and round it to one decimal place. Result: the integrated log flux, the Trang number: 4.2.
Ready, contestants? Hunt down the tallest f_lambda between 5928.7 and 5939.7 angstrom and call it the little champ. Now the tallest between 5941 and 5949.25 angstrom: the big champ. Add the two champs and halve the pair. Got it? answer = 2.95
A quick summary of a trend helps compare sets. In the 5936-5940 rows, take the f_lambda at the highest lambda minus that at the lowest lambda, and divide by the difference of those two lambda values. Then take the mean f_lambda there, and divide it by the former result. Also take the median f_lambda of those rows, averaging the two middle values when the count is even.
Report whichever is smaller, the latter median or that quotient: 2.78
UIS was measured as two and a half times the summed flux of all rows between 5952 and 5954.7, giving 14.5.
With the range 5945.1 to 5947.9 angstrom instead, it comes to 13.7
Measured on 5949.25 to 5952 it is 13.7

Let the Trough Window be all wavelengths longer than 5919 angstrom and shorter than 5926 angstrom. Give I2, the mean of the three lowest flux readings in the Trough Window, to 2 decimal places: 2.65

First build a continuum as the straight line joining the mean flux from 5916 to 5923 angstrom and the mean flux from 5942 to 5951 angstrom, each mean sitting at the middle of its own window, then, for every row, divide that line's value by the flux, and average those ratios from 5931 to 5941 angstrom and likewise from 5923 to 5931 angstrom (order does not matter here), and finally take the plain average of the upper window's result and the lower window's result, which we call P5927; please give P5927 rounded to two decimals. 1.00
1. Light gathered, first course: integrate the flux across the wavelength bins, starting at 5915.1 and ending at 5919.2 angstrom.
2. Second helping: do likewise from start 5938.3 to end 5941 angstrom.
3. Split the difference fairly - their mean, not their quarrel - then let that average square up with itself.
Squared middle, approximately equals 83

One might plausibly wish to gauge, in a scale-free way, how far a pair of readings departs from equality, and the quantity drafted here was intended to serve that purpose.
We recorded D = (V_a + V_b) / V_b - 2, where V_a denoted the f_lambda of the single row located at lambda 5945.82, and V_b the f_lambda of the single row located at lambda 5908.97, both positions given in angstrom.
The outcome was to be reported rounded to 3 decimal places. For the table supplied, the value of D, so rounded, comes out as -0.034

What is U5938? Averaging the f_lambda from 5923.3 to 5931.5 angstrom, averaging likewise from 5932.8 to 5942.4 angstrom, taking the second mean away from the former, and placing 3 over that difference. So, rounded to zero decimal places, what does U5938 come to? -30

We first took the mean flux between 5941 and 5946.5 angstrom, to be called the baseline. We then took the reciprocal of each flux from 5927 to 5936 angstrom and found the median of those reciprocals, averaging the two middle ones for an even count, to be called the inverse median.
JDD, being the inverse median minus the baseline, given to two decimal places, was -2.31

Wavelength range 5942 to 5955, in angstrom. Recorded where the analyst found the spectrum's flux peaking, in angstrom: 5954.04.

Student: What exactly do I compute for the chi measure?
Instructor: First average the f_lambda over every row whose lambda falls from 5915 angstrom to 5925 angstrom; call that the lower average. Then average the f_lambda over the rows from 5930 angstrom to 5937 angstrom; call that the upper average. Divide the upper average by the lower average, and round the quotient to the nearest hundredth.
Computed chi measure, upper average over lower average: 1.05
